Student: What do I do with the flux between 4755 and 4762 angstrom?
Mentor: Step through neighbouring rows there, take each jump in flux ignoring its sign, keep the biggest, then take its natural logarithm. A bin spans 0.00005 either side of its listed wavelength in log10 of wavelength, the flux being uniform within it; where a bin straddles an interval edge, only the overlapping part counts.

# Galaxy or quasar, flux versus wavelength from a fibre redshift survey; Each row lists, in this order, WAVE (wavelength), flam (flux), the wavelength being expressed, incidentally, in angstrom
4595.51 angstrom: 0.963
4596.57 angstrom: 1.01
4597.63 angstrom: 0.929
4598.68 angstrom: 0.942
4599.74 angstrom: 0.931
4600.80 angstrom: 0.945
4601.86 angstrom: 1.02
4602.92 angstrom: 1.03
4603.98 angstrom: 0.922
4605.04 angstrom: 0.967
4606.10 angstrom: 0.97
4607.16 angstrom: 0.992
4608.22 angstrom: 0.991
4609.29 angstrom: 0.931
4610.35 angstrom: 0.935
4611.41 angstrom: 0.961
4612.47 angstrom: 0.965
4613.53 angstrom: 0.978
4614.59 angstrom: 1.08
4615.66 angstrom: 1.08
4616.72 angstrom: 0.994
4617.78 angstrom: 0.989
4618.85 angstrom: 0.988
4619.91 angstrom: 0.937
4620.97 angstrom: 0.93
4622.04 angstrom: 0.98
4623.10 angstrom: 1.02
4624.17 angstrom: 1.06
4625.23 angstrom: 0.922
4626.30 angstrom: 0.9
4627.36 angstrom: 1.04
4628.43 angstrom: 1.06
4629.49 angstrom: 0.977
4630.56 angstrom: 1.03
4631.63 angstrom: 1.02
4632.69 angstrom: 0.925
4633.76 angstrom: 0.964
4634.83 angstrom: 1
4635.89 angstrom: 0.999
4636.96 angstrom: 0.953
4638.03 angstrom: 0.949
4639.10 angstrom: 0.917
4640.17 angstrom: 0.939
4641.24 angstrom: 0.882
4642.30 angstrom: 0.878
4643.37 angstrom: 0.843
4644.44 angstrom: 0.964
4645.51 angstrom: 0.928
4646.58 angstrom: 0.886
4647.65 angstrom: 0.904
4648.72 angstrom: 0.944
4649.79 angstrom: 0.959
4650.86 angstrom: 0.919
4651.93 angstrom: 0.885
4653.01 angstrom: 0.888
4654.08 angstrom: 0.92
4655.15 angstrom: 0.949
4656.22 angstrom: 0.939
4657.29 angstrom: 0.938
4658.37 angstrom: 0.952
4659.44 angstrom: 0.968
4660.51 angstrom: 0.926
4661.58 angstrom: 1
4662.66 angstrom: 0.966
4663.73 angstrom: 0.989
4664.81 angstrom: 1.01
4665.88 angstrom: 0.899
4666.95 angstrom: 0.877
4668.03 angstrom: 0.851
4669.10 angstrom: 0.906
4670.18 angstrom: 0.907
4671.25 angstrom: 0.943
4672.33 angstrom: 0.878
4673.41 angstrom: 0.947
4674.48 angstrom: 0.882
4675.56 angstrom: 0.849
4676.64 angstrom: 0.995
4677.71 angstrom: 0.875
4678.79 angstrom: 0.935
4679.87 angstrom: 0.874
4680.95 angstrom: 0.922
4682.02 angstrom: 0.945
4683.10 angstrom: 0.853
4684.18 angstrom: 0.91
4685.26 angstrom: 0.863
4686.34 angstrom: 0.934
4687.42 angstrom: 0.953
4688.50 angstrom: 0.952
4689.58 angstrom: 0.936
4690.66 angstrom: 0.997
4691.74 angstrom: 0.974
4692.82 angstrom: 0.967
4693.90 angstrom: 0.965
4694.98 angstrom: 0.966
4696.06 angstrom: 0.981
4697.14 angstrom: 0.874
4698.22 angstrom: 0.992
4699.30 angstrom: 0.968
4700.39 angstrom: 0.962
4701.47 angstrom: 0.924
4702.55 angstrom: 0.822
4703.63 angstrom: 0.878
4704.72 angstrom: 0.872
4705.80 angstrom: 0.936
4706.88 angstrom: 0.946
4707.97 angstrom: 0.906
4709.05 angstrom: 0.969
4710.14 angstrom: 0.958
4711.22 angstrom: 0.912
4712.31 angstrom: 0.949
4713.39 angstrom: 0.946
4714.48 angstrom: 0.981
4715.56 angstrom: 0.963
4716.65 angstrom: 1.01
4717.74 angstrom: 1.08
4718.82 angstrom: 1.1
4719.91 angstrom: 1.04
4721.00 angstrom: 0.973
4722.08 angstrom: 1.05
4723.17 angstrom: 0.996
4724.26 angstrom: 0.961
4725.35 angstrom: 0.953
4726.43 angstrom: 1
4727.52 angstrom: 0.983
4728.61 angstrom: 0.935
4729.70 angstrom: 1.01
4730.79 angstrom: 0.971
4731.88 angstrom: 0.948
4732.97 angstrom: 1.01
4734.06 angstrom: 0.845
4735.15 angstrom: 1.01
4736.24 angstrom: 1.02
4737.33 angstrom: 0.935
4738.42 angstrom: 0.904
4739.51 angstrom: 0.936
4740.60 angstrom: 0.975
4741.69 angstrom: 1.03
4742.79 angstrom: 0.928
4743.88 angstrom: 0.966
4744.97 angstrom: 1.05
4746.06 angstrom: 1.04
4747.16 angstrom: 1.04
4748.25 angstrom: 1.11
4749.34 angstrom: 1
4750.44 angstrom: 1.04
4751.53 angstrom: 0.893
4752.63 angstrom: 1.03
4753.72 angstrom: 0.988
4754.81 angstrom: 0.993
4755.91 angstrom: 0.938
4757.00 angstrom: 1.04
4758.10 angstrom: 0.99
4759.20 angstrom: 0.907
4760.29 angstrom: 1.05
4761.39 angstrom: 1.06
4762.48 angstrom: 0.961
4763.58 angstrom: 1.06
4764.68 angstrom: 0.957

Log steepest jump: -1.9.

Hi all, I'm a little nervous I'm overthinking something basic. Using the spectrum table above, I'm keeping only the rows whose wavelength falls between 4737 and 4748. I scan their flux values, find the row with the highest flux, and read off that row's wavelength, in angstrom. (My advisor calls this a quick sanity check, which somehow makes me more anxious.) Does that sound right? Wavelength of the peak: 4744.97 angstrom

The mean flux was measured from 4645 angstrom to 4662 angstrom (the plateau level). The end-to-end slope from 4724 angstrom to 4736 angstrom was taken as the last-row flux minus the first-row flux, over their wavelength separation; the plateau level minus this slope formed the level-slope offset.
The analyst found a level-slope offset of 0.927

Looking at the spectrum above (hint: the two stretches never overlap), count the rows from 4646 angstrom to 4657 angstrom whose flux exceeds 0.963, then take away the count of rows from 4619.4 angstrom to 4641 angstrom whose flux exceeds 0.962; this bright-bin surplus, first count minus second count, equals -11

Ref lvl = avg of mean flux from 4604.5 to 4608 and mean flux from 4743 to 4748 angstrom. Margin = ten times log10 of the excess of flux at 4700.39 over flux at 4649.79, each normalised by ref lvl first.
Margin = -25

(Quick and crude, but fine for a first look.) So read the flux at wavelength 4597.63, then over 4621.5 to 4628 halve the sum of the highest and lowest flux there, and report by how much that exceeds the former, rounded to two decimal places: 0.05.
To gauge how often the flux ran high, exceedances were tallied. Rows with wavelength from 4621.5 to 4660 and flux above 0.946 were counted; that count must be 18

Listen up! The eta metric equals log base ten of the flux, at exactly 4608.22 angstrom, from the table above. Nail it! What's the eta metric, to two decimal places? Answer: 0.00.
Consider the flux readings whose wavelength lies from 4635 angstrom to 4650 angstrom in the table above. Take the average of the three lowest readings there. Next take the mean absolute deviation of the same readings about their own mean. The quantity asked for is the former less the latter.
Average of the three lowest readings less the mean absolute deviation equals 0.834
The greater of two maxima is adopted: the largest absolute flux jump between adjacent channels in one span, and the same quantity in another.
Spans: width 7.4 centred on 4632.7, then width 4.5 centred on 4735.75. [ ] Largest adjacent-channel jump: 0.165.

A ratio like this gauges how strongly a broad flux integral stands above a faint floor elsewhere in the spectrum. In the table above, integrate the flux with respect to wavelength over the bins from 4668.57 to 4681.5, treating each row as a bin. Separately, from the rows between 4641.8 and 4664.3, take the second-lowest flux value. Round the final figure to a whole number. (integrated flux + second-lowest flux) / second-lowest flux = 14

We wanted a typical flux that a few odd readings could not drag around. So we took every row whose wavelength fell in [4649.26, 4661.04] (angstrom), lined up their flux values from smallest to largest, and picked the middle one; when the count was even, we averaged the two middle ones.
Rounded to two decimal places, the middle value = 0.94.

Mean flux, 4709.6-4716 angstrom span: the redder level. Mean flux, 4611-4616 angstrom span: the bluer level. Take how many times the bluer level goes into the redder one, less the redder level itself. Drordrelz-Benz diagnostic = -0.01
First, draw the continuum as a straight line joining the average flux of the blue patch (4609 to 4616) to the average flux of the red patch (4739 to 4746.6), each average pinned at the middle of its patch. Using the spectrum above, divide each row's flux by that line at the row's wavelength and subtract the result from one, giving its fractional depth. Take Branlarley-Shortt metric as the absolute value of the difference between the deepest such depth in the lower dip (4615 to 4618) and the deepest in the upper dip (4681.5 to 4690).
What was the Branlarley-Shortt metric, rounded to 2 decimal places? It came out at 0.14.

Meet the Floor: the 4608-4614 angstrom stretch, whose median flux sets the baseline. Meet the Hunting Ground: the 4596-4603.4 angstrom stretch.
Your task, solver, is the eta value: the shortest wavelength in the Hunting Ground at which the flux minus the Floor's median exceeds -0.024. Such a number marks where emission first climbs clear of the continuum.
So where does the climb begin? 4596.57 angstrom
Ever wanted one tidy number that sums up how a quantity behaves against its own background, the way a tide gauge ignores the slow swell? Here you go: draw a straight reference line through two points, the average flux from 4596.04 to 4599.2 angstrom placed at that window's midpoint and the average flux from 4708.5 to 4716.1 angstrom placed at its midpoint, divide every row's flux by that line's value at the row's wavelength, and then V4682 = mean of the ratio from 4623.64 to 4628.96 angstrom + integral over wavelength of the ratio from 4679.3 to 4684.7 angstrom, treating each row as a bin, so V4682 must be 6.1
